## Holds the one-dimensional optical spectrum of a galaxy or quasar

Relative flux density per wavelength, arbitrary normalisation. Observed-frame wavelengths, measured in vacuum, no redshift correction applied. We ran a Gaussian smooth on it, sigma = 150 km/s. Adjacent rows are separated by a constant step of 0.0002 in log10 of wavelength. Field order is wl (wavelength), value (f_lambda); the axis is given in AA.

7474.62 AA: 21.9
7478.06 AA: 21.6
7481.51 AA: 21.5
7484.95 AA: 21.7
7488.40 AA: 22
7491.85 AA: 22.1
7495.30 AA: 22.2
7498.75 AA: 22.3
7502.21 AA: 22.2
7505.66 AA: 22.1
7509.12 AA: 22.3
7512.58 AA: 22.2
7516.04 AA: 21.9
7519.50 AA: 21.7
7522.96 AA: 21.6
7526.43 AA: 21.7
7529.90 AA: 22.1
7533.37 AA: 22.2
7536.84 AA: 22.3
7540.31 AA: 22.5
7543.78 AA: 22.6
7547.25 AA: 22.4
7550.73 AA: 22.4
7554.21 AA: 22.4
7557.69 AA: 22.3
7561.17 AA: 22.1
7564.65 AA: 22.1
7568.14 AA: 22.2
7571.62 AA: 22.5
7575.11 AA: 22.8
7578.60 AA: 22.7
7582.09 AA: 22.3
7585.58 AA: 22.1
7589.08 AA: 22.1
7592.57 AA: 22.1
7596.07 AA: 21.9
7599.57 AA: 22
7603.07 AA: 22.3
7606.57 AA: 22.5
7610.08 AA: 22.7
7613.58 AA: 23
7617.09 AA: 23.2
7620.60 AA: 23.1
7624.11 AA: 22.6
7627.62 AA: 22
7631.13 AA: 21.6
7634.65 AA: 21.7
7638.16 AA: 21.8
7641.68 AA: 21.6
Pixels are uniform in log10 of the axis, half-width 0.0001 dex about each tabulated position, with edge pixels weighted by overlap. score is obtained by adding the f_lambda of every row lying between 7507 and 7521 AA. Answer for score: 88.1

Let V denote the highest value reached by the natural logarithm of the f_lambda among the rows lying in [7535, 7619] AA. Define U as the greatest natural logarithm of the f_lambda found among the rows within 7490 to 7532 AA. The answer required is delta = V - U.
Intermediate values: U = 3.10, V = 3.144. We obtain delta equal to 0.040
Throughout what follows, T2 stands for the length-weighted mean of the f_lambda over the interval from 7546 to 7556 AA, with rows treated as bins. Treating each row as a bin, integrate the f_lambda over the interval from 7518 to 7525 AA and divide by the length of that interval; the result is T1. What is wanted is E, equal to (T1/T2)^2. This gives 0.94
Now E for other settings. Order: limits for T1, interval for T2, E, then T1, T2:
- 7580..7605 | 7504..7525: 1.02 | 22.1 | 22.0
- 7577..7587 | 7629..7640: 1.06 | 22.4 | 21.7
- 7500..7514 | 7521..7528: 1.05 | 22.2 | 21.6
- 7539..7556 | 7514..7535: 1.06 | 22.5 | 21.9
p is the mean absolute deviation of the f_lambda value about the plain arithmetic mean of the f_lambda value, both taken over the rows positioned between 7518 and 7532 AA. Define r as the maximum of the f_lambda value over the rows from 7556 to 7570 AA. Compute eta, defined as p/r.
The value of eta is 0.0073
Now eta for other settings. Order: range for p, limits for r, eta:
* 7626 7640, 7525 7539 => 0.0056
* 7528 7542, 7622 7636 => 0.0055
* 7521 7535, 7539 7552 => 0.0111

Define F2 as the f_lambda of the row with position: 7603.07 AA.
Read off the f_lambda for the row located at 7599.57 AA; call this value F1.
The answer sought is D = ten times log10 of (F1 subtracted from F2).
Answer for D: -5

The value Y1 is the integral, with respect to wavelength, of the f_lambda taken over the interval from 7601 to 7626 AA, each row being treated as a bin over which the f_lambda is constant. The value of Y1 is 569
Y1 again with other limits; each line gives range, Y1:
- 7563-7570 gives 155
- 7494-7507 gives 289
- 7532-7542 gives 223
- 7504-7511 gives 155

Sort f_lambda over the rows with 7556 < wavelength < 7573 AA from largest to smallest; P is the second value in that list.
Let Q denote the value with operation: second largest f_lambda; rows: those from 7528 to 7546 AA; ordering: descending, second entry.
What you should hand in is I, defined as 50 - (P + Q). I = 5.20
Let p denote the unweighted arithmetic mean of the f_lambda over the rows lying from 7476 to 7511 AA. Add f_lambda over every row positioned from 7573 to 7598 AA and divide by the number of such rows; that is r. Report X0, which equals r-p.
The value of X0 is 0.29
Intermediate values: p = 22.0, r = 22.3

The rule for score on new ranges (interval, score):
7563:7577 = 89.6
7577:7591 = 89.2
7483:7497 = 88.0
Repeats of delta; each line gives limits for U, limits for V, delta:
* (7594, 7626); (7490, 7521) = -0.040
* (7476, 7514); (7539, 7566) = 0.013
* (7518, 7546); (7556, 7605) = 0.009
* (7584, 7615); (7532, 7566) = -0.018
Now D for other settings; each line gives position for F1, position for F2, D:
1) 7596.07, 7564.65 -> -7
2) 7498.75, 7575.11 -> -3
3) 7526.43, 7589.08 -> -4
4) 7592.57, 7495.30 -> -10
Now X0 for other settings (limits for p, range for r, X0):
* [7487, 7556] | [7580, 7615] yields 0.14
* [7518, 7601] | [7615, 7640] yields 0.07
